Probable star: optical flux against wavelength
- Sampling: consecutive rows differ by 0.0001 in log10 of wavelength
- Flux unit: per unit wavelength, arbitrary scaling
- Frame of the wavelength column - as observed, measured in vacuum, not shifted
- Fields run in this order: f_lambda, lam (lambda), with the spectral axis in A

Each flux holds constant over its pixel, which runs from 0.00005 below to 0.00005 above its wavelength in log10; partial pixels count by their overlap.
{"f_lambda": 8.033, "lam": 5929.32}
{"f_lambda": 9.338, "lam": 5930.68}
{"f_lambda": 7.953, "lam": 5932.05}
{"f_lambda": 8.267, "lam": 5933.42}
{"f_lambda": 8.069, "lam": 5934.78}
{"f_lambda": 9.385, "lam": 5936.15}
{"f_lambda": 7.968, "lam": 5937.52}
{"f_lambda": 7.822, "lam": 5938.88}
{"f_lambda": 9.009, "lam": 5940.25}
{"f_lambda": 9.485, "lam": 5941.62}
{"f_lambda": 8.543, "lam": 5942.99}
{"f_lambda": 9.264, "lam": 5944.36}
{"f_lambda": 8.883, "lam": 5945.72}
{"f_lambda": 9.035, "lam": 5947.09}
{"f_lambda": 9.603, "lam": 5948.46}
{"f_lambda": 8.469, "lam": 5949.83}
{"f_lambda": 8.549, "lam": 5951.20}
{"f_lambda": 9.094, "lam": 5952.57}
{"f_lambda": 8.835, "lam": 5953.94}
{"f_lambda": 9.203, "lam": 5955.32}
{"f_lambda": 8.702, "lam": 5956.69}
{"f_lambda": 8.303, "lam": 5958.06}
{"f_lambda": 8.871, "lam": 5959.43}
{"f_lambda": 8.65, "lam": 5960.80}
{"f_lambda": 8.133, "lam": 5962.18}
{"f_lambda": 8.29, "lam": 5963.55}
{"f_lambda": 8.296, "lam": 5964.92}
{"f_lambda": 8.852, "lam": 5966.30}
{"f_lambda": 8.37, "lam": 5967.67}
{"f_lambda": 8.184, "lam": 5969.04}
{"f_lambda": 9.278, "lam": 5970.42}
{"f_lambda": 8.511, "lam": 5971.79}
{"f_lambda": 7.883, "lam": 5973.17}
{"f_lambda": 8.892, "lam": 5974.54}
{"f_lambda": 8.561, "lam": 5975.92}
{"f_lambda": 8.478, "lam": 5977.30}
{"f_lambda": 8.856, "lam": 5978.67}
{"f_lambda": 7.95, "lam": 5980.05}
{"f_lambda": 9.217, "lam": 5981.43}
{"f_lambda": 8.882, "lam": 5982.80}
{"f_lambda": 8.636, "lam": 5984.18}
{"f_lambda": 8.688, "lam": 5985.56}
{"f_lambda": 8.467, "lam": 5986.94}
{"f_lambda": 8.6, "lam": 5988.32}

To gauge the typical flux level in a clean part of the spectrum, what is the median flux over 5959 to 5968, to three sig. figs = 8.37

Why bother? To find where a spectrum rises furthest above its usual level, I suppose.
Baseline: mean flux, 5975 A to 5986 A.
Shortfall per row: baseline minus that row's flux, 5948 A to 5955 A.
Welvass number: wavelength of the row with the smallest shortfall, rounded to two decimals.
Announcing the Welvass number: 5948.46 A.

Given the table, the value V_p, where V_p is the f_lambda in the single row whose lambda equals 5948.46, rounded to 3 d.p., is 9.603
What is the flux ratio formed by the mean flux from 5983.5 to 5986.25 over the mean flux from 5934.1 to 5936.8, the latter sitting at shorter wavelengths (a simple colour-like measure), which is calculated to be 0.99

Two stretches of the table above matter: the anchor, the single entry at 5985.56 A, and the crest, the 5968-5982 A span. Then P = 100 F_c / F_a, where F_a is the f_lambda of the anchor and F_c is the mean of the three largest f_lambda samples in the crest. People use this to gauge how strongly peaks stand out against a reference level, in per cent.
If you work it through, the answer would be 105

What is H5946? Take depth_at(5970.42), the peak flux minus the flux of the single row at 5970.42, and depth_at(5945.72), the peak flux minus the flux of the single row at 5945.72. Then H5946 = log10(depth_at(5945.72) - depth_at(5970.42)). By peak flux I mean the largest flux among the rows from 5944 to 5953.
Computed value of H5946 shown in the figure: -0.4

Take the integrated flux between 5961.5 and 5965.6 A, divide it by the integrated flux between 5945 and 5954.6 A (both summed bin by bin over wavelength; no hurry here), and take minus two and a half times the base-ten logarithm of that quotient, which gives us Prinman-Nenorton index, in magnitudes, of 1.0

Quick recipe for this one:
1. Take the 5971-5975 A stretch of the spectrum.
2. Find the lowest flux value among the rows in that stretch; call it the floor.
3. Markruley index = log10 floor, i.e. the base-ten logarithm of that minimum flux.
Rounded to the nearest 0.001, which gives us 0.897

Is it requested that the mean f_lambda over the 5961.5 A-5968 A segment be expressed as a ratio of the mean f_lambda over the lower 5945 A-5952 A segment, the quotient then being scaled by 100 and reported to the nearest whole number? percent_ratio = 94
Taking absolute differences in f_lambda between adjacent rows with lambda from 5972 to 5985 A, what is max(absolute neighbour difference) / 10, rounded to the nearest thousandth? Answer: 0.127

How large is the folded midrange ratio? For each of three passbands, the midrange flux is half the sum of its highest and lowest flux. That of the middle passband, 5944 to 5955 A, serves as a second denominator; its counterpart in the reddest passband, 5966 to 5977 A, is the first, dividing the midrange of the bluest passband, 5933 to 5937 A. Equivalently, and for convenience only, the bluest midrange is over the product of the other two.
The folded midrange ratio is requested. 0.113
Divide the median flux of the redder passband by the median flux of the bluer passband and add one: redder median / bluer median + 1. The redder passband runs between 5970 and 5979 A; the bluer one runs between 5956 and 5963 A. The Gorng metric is 1.99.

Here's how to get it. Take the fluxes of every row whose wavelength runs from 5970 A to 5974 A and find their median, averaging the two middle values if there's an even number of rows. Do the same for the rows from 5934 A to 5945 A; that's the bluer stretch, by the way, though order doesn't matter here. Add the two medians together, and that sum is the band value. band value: 17.3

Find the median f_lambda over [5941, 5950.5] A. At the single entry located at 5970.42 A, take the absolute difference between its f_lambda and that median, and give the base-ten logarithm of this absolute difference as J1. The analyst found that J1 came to -0.61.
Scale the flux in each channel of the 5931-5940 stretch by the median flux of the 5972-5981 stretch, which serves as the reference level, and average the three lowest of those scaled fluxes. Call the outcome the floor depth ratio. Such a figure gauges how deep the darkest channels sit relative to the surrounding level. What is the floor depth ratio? 0.93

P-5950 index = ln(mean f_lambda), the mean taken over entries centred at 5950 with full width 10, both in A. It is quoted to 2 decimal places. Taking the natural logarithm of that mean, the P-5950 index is 2.19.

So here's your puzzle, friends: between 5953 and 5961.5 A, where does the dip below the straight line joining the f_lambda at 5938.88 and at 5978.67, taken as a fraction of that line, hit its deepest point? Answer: 5958.06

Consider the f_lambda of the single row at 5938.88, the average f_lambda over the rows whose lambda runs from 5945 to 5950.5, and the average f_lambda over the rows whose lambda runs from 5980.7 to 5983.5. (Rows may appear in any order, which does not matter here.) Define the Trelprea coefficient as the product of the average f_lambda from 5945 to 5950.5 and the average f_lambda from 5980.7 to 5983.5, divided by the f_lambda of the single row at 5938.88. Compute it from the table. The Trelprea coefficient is 10.4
